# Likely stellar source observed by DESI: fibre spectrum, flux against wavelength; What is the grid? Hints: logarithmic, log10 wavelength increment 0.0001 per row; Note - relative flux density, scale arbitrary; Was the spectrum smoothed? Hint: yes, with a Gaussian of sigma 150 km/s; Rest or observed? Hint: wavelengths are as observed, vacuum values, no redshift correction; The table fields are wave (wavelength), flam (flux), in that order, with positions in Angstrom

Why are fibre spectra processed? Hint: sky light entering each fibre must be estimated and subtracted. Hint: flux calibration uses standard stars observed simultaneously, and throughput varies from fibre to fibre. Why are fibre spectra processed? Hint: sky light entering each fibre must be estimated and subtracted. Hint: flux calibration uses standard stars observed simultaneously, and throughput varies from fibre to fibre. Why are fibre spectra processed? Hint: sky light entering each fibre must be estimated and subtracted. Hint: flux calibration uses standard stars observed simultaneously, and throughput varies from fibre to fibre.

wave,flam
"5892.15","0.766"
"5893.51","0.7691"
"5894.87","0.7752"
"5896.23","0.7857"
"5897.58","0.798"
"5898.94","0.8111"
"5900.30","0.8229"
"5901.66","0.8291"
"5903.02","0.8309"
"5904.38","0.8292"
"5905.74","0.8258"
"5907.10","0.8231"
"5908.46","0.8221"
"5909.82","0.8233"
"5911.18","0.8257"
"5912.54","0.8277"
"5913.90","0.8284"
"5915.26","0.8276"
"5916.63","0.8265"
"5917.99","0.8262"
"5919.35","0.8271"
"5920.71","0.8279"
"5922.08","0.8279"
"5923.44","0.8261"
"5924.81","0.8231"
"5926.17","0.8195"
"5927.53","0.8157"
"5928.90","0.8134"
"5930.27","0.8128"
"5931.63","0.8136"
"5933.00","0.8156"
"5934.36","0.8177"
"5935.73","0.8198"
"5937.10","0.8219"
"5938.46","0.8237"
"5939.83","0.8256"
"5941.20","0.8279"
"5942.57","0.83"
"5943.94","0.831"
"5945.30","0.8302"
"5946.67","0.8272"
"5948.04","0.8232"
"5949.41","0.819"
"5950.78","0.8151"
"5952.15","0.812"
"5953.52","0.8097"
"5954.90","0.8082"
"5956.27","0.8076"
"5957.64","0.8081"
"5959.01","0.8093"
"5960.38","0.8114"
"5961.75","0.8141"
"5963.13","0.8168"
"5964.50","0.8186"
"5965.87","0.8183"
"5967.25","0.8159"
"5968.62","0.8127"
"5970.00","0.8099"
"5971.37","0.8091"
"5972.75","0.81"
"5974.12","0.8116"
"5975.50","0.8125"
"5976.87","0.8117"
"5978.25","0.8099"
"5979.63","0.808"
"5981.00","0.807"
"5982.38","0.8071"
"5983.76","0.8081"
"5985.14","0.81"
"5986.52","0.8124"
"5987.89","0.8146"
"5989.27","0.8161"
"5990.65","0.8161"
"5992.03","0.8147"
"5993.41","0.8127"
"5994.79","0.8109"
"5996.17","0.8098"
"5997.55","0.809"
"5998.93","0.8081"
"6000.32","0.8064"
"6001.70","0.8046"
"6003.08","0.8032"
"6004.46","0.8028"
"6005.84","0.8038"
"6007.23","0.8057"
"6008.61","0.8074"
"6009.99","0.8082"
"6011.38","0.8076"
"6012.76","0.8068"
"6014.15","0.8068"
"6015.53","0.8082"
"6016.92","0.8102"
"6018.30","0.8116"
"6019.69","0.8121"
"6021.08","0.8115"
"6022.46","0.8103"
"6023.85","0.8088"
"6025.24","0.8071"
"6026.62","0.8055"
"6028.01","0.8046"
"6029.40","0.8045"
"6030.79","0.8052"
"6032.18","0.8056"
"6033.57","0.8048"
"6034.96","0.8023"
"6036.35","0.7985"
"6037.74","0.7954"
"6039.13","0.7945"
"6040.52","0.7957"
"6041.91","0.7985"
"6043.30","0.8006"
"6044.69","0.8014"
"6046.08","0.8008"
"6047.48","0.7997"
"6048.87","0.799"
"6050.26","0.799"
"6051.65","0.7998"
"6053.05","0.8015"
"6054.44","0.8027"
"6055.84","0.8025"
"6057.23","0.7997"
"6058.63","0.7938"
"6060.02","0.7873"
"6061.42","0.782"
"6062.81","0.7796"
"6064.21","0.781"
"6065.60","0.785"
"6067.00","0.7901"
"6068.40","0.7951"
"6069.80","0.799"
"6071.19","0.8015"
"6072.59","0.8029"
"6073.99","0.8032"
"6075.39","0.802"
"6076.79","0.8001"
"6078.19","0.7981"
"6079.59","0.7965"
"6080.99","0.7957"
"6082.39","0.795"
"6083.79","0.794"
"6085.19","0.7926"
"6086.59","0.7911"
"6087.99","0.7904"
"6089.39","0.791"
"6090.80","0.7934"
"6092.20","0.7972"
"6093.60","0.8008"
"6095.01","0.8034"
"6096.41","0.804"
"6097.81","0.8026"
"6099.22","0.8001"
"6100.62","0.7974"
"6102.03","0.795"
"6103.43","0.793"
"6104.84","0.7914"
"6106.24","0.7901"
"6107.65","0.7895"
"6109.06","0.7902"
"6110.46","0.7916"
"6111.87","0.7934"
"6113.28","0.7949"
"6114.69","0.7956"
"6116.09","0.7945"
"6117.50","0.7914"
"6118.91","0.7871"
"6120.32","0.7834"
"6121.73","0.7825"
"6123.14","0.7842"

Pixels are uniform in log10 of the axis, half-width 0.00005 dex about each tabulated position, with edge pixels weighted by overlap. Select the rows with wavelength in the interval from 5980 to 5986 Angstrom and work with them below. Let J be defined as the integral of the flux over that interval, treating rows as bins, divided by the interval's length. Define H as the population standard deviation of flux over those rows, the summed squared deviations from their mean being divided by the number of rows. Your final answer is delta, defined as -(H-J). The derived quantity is 0.807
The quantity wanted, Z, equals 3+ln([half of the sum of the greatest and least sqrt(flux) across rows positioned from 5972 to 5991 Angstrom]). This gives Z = 2.896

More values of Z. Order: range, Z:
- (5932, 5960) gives 2.900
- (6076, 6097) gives 2.887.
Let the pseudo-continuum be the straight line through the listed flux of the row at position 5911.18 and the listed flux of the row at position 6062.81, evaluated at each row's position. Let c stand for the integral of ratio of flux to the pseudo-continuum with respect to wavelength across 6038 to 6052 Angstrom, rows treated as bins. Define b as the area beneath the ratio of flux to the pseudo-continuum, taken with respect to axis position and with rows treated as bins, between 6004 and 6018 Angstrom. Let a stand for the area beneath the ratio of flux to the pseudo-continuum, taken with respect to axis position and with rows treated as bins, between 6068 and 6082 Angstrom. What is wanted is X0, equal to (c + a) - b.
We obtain 14.5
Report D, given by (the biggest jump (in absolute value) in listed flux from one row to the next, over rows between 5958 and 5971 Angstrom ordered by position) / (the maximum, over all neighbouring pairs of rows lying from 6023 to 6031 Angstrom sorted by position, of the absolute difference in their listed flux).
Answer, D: 1.9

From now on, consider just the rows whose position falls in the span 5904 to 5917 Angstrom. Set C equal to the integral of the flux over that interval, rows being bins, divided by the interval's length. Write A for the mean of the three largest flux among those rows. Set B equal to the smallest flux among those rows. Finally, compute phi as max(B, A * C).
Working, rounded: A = 0.828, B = 0.8221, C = 0.826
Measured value 0.822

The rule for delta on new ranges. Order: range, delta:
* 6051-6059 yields 0.796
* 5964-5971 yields 0.811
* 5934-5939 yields 0.819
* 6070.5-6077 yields 0.800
